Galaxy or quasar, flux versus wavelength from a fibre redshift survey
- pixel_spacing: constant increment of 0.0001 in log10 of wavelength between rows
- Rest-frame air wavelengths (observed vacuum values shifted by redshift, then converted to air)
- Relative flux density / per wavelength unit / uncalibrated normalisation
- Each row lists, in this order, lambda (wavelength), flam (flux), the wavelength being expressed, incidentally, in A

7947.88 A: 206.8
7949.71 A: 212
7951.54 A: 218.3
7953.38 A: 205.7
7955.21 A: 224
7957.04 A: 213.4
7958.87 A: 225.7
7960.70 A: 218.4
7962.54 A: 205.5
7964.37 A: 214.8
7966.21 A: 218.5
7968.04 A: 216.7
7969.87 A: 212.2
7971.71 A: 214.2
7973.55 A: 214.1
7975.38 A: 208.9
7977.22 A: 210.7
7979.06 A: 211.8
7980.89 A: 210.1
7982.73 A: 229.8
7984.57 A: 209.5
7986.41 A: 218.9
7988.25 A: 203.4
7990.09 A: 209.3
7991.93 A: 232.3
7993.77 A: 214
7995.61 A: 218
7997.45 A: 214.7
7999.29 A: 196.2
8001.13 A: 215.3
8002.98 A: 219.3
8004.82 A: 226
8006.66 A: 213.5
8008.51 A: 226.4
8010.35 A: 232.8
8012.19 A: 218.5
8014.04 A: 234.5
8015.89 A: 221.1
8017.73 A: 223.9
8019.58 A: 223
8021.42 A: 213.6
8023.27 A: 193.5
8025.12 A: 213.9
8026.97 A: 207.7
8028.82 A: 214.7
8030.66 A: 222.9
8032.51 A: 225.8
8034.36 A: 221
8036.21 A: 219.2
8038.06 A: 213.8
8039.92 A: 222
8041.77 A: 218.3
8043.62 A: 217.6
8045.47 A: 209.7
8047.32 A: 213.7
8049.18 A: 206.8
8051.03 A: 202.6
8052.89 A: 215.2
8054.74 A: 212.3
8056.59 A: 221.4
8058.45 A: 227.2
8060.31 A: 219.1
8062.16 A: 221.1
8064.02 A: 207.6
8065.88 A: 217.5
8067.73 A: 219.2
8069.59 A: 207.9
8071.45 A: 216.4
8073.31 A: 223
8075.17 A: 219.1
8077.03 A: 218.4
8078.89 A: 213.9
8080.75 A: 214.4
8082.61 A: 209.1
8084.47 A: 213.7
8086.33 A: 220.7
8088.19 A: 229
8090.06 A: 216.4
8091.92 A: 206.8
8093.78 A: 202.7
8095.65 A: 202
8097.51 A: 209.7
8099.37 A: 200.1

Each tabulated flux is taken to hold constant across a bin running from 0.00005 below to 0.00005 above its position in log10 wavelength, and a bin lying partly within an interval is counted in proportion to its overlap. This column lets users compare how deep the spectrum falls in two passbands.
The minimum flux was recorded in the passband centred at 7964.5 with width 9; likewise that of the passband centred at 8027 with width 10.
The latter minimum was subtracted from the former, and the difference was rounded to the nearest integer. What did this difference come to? 12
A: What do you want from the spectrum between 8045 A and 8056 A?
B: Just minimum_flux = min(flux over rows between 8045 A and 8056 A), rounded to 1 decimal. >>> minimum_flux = 202.6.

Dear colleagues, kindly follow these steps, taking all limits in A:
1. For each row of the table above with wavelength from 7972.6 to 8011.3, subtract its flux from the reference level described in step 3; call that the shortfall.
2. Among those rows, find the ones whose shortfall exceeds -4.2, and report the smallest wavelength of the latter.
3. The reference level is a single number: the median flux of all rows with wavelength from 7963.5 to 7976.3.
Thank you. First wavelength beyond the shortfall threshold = 7973.55 A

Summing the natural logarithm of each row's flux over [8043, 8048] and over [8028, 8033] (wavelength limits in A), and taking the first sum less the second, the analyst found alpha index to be -0.10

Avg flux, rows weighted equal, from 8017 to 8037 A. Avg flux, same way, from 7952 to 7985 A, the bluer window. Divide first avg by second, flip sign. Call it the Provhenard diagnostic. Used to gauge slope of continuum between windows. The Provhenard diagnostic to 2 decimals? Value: -1.01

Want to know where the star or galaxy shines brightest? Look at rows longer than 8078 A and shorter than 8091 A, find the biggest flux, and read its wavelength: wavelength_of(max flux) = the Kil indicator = 8088.19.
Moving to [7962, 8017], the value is 8014.04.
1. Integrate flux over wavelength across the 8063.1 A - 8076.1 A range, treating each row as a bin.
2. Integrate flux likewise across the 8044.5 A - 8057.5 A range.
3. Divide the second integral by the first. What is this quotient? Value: 0.98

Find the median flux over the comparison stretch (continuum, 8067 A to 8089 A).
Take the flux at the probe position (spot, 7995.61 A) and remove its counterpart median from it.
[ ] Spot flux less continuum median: 1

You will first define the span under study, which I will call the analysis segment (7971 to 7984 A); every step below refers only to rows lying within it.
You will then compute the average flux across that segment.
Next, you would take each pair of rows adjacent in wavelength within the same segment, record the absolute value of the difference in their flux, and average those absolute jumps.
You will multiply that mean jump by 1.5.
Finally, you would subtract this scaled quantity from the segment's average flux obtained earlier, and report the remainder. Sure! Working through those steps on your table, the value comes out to 207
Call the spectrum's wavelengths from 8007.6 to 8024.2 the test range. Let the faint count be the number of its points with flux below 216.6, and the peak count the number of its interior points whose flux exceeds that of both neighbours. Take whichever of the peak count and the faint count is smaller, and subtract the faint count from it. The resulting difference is 0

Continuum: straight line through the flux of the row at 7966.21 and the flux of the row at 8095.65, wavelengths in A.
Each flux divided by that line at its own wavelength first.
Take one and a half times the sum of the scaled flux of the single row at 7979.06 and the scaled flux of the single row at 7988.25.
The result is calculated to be 2.88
